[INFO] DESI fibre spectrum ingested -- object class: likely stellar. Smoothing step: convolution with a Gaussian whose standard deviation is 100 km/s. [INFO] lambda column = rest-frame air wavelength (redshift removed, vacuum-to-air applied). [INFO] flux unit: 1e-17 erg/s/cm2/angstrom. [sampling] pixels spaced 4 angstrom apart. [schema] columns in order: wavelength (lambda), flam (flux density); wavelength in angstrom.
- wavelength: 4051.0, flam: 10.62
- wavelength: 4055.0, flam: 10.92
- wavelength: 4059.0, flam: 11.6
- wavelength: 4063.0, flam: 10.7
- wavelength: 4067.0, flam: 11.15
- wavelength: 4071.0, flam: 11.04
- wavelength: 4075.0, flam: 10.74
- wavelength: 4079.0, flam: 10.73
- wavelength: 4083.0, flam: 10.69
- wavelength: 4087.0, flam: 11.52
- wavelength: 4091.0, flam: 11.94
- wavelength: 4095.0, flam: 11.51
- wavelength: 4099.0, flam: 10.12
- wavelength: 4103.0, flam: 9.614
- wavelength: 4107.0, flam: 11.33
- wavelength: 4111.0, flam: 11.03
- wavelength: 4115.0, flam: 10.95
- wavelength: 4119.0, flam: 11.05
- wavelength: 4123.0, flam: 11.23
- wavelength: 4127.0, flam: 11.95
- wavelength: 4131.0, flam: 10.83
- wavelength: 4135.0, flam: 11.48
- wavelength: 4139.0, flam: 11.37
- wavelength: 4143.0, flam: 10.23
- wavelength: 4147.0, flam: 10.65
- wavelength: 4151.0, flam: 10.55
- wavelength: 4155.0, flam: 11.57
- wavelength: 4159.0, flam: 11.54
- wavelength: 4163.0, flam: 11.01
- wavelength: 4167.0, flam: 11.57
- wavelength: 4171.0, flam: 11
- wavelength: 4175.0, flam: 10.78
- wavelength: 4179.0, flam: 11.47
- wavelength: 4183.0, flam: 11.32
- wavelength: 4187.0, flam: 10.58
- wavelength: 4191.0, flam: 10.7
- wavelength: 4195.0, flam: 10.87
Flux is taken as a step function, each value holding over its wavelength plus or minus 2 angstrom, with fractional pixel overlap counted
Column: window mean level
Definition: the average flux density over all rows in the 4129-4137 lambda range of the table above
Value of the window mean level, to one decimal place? 11.2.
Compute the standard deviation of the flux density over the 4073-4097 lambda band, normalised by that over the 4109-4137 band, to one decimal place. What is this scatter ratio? 1.4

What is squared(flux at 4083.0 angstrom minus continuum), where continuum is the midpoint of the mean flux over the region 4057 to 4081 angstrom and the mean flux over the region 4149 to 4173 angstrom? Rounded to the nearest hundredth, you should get 0.17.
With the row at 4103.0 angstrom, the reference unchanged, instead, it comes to 2.21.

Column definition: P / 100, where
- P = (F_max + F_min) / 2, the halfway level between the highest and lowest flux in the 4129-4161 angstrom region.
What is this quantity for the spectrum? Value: 0.1090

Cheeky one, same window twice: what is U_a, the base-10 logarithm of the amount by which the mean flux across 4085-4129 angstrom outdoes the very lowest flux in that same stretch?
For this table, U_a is 0.2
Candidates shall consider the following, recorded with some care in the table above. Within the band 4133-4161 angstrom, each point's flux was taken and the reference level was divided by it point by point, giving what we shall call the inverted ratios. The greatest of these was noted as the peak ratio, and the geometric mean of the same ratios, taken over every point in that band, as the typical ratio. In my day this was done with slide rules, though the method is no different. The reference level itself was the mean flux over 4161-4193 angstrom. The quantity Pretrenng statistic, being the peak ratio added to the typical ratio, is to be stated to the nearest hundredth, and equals 2.08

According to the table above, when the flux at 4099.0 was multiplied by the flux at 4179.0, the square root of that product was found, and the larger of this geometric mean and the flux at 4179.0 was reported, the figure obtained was 11.5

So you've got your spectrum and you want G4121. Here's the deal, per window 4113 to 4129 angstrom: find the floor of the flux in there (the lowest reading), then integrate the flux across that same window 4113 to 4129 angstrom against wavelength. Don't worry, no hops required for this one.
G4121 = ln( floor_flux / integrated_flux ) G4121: -2.80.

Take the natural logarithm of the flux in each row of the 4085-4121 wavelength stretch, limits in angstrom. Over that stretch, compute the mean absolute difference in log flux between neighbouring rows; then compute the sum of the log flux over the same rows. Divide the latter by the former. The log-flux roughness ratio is 375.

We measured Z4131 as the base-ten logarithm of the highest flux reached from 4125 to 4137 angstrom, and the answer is 1.08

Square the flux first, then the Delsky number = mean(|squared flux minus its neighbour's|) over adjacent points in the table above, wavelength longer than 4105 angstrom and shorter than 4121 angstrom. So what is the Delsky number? 4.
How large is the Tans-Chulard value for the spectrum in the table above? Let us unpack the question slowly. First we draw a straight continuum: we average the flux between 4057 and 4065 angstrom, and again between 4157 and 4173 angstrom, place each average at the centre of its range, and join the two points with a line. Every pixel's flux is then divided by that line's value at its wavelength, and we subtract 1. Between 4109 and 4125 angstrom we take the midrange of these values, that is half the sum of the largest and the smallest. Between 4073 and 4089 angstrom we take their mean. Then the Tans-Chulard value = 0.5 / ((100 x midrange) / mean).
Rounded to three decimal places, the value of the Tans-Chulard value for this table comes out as 0.010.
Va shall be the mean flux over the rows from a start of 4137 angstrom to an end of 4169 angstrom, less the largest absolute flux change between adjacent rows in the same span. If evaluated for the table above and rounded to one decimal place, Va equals 9.9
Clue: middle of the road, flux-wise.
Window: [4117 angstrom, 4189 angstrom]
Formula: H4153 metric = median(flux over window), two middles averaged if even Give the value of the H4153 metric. 11.14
